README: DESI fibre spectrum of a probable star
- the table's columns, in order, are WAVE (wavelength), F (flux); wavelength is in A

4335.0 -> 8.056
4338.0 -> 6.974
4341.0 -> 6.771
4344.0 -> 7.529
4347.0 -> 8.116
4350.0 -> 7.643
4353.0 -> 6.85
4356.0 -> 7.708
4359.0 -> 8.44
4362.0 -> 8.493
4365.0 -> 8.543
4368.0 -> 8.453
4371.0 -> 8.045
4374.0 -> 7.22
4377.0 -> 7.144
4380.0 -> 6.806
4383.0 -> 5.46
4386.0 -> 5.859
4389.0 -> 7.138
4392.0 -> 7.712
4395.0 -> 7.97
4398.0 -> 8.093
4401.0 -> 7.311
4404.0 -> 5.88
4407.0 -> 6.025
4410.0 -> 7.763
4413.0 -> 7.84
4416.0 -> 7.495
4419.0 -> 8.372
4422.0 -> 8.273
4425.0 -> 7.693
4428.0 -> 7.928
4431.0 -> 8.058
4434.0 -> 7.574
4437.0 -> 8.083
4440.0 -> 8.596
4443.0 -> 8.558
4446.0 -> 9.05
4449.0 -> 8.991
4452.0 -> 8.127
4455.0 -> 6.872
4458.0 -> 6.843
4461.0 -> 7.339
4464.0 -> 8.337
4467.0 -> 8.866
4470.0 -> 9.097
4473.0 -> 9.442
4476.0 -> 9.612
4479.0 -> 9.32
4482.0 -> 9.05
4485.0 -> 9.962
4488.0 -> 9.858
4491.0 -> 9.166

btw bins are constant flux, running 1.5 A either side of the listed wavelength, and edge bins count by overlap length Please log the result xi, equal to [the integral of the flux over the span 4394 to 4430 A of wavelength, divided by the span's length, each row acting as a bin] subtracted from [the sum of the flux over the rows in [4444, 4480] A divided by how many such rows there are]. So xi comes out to 0.9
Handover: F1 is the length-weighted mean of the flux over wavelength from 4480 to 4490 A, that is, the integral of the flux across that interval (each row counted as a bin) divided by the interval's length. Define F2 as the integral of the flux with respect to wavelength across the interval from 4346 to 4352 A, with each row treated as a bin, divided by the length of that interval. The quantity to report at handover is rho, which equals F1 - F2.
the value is 1.8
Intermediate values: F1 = 9.6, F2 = 7.77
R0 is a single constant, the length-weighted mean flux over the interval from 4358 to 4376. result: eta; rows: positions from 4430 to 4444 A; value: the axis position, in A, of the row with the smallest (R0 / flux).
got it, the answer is 4440.0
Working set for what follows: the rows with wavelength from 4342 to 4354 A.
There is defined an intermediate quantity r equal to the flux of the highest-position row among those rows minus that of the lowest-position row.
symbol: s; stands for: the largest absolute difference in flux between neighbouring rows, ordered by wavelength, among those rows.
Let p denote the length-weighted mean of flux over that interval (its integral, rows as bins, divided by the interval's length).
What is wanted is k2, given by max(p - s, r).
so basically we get 6.7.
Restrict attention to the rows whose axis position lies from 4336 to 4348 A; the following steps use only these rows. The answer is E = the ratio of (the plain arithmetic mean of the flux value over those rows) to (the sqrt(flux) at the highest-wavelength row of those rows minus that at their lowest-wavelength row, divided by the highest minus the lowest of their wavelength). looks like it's 318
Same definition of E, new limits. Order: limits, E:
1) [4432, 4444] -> 426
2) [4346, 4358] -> -940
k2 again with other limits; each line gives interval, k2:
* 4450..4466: 6.3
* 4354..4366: 7.5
